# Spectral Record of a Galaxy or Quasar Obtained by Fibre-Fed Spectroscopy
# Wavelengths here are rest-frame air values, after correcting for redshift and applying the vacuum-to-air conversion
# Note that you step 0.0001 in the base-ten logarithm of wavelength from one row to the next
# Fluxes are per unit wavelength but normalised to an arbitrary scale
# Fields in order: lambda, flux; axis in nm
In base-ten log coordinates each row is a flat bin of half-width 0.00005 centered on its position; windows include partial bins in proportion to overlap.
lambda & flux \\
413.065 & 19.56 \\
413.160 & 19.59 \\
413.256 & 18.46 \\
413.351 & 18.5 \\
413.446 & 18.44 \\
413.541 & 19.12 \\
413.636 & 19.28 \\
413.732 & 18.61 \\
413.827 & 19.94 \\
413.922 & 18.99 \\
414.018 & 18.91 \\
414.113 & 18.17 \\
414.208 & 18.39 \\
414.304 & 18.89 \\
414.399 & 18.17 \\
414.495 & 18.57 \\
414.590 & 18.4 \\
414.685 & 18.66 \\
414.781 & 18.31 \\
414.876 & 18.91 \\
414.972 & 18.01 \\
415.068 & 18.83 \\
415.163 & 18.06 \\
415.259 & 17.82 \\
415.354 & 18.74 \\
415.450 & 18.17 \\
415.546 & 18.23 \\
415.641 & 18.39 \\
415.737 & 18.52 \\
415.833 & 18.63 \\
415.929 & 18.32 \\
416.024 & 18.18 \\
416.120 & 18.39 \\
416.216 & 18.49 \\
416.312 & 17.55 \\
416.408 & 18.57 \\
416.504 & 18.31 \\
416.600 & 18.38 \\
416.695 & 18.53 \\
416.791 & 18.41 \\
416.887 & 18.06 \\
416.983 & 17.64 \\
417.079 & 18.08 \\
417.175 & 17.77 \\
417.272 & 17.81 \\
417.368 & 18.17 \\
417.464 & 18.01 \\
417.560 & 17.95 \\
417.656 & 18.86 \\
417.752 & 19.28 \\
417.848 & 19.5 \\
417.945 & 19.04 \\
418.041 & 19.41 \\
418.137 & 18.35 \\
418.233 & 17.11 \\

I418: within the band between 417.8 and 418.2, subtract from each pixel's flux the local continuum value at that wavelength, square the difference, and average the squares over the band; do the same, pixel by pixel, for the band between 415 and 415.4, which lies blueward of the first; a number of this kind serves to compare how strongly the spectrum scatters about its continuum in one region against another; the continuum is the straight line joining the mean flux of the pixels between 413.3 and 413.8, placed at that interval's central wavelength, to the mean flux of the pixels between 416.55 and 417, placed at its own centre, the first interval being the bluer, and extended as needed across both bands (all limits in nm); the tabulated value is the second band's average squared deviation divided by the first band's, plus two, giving 2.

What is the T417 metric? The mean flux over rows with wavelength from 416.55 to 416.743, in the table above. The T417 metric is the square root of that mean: 4.30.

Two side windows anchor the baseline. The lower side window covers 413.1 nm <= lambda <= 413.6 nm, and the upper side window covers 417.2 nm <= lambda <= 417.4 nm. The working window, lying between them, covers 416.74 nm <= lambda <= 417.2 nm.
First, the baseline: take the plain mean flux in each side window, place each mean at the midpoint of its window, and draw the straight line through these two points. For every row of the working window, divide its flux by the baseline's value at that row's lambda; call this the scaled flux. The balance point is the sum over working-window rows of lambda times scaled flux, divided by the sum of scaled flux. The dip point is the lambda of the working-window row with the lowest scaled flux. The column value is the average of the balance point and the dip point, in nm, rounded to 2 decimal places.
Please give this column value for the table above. 416.98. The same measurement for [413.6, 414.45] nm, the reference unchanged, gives 414.06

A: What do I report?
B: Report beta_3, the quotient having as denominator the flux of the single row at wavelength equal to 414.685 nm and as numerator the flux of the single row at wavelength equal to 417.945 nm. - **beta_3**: 1.02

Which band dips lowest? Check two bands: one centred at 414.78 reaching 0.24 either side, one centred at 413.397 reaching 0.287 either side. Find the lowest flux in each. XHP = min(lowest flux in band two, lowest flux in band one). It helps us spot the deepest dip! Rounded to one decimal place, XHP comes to 18.0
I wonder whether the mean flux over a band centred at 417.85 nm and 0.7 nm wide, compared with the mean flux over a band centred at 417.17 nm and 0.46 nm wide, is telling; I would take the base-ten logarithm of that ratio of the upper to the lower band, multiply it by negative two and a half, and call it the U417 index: -0.060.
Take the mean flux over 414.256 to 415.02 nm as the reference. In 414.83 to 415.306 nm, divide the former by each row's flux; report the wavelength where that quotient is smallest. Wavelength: 414.876 nm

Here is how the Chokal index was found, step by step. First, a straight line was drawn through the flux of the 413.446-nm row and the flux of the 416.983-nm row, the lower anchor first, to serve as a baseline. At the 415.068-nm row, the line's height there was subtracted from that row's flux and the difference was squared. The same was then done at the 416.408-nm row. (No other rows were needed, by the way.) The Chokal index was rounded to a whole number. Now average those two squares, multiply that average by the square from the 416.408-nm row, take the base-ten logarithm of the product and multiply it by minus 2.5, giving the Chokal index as 1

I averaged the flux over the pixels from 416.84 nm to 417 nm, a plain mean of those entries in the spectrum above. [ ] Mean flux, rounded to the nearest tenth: 17.9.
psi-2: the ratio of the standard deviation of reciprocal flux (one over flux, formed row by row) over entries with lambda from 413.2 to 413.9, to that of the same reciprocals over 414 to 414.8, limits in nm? 1.9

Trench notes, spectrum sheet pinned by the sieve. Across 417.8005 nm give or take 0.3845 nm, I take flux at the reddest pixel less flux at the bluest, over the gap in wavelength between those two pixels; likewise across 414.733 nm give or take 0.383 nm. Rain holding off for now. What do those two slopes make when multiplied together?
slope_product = 0.5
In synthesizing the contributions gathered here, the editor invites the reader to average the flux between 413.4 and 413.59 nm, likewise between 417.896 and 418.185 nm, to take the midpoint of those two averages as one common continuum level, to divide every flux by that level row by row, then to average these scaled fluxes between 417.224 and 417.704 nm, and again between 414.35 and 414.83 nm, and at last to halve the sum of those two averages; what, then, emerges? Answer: 0.970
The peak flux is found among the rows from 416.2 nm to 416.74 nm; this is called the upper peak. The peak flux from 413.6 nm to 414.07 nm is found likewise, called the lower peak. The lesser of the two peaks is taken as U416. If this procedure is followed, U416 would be 18.6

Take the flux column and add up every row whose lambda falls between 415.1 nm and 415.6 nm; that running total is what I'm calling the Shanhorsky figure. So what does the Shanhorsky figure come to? 91.0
